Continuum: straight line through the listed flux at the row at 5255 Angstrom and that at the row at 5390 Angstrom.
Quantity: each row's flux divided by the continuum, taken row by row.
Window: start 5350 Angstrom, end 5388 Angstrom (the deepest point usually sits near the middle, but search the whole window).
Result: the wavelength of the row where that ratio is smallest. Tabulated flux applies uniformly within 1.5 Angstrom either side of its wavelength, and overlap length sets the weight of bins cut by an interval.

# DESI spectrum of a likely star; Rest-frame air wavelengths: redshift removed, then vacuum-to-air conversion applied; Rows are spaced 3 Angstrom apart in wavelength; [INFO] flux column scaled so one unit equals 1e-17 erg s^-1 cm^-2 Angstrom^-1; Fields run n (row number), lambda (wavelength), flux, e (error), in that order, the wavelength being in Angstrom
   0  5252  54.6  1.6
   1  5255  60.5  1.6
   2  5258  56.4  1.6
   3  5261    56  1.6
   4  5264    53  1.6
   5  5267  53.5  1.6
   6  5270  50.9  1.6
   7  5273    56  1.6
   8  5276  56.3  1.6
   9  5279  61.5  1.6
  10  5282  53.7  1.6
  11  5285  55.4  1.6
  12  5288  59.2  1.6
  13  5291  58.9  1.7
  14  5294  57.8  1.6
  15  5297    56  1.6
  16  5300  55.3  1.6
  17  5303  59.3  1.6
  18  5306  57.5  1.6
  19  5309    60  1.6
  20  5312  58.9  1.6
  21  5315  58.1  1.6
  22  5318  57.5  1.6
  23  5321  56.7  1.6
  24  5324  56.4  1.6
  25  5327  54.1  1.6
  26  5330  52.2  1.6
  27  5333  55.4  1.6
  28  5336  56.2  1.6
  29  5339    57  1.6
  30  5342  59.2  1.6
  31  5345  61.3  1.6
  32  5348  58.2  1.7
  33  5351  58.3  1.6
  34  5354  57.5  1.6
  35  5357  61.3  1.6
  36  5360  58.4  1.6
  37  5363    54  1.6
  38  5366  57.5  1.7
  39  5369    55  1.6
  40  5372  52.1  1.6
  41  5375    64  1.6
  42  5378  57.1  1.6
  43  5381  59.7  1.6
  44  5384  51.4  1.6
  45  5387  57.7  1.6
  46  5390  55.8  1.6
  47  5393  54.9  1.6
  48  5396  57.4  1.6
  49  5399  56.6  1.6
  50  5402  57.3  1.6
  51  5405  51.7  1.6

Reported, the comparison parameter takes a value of 5384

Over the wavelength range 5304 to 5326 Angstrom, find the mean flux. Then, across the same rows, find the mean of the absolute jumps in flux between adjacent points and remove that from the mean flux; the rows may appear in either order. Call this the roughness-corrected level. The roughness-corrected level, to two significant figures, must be 57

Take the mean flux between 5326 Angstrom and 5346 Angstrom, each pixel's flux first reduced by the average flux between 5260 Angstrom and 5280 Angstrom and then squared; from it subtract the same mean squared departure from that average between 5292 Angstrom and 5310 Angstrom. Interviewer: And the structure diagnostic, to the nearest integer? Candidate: 1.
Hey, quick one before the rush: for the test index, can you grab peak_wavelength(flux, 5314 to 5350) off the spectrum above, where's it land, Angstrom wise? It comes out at 5345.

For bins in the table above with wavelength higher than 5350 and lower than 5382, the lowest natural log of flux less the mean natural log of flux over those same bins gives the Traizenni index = -0.10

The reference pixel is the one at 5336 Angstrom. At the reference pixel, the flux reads 56.2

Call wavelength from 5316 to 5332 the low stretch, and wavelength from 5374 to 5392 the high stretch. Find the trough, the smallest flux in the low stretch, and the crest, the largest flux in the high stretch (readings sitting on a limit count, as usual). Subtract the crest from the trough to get -11.8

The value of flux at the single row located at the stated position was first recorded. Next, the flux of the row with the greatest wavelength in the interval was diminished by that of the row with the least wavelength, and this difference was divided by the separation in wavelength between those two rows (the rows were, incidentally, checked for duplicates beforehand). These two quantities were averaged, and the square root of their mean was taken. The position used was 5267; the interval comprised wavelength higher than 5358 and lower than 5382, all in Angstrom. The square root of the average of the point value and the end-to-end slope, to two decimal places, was 5.18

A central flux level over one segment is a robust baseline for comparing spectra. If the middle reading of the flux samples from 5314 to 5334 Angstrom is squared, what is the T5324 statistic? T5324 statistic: 3181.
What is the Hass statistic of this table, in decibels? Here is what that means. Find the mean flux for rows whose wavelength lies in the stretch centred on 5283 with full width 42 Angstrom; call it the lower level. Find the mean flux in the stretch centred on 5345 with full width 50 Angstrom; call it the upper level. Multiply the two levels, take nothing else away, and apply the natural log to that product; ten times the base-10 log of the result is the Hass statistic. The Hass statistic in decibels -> 9.07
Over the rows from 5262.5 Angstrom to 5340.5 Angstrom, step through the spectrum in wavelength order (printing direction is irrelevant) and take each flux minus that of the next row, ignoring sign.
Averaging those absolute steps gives 2.1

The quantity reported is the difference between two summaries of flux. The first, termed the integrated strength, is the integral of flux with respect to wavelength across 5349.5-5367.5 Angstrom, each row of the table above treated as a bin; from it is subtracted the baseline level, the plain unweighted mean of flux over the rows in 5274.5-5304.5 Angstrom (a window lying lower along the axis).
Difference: 984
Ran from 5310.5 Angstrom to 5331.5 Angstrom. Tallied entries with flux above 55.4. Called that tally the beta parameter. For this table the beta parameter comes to 5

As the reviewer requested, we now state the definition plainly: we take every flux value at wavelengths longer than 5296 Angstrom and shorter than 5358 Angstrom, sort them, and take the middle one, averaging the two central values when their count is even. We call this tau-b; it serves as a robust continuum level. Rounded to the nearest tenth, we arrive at 57.5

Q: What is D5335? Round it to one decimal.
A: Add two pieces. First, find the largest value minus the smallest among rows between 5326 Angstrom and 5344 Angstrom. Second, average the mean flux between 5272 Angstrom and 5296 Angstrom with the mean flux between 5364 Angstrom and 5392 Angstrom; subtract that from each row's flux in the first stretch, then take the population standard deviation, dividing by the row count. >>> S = 9.2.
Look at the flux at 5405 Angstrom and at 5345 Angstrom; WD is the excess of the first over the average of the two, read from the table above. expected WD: -4.8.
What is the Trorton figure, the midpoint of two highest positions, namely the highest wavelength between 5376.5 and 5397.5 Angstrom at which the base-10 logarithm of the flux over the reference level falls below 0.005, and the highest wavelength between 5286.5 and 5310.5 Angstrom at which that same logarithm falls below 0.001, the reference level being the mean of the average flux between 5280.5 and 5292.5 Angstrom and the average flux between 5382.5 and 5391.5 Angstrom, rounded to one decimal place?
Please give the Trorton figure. 5346.5 Angstrom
